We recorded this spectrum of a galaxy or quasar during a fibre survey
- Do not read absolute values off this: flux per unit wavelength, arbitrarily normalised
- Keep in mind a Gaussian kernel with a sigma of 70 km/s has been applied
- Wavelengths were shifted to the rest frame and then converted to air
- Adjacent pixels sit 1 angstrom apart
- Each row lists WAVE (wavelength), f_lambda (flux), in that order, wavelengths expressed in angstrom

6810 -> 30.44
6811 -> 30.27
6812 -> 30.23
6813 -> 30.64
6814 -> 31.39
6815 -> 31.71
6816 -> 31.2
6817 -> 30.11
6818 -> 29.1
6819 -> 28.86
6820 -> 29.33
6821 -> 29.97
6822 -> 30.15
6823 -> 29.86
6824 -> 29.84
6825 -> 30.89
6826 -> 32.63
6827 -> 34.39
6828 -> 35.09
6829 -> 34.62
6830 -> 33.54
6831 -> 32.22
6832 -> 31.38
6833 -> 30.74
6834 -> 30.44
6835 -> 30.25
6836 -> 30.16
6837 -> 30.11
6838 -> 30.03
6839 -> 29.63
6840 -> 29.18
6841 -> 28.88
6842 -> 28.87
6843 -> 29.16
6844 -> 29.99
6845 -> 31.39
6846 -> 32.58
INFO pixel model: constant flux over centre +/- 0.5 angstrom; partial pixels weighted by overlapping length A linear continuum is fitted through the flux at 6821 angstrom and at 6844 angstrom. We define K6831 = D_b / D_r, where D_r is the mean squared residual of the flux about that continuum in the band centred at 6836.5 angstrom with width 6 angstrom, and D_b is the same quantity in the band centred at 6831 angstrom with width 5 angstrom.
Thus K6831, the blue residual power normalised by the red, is 110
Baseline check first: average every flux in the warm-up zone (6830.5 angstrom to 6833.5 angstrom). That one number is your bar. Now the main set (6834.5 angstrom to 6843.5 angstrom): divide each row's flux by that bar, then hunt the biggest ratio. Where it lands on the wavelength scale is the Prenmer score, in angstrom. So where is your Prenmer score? 6835 angstrom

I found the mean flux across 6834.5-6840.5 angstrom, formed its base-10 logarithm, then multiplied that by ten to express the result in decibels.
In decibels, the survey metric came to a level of 14.8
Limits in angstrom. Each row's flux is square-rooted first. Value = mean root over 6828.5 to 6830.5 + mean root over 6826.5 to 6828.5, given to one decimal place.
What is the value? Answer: 11.7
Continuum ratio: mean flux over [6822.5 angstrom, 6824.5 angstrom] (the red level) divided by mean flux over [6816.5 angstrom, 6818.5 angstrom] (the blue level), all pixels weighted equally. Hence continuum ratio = 1.01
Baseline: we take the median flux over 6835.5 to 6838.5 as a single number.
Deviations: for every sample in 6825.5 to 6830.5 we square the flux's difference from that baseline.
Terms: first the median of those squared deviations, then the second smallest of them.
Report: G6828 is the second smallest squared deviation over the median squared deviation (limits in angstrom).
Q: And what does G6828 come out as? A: 0.64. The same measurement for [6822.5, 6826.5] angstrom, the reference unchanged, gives 0.21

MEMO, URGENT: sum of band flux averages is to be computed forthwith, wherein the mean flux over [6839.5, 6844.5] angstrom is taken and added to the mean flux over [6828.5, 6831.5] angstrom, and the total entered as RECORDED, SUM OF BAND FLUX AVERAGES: 62.7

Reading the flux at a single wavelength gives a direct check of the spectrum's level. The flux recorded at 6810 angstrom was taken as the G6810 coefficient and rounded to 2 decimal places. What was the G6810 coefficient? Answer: 30.44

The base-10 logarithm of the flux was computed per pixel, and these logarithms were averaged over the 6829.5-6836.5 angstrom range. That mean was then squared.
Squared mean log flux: 2.23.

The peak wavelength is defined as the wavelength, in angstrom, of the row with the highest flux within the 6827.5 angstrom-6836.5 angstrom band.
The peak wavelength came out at 6828 angstrom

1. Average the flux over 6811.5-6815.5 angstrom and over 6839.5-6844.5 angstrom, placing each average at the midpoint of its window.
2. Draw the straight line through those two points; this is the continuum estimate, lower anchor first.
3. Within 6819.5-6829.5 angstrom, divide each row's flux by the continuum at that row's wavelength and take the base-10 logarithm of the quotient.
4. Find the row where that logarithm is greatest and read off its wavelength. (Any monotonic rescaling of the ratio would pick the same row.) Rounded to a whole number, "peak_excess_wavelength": 6828 angstrom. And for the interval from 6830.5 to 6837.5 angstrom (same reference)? 6831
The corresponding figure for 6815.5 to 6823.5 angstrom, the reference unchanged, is 6816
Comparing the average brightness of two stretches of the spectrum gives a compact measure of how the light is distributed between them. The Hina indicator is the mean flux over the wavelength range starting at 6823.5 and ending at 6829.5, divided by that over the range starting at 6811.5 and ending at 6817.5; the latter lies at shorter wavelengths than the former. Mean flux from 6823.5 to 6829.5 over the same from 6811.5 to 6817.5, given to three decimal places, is 1.066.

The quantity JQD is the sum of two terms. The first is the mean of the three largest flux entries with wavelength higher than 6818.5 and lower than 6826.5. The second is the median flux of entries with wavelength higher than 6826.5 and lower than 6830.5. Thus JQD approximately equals 65.7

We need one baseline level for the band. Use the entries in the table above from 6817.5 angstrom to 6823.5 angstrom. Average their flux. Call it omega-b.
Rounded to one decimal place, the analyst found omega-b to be 29.5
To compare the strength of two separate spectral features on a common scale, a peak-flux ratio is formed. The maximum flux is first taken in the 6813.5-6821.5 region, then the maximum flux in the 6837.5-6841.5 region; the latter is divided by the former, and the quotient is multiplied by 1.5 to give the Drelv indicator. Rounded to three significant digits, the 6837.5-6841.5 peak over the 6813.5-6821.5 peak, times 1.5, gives 1.42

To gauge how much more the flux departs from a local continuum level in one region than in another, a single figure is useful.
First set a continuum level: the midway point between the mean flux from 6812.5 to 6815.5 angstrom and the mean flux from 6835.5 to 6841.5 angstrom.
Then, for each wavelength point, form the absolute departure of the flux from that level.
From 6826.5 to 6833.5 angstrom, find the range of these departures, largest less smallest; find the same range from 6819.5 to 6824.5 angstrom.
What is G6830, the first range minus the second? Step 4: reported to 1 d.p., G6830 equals 3.5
